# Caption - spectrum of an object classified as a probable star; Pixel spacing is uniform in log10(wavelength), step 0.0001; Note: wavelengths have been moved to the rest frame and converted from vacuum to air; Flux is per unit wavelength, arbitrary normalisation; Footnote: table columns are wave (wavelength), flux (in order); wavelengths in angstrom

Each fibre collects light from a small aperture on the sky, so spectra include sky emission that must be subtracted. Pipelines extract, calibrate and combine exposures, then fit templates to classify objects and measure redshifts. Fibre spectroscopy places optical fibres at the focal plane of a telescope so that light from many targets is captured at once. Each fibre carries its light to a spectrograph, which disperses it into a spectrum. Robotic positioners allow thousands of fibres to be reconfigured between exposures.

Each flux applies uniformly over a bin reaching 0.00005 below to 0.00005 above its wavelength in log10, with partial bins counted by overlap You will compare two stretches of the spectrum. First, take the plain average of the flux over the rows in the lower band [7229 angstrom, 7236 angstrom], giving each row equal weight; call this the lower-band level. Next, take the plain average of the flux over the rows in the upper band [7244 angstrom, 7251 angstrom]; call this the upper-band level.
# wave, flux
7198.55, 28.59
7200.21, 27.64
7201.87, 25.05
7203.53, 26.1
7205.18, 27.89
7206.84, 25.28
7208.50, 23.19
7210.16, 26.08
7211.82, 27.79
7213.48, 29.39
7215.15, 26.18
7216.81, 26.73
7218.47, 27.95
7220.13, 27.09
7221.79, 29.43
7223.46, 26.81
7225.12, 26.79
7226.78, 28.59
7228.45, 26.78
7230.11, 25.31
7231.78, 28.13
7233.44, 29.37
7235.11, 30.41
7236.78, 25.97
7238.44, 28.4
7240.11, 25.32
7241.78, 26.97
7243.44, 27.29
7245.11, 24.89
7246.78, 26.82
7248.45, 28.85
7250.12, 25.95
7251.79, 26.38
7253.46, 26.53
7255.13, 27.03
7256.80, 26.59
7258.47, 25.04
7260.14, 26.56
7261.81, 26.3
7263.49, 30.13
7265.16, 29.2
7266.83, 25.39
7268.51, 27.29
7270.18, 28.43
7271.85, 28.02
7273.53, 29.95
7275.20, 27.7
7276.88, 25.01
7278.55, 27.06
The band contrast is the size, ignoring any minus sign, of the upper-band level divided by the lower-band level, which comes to 0.94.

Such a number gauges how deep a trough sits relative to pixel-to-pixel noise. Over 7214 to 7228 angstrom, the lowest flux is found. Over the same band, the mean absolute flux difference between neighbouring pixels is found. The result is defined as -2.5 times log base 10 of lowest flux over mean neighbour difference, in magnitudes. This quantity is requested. -3.22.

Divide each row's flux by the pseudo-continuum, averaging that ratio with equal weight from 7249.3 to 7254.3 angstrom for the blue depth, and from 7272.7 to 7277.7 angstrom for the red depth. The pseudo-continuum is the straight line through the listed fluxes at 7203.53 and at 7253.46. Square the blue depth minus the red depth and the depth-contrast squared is 0.0016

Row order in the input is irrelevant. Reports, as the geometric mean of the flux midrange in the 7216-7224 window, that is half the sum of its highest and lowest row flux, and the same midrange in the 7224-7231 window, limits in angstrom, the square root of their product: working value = 27.5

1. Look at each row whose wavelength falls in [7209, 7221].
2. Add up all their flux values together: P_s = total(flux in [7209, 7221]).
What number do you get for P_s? 191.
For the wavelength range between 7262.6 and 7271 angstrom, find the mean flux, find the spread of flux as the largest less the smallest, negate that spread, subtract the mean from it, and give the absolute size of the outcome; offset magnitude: 32.8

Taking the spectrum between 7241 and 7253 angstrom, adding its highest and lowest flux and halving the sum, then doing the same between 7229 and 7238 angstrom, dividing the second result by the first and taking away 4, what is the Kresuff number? -2.96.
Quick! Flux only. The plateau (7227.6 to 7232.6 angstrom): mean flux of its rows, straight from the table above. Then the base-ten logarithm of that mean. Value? 1.43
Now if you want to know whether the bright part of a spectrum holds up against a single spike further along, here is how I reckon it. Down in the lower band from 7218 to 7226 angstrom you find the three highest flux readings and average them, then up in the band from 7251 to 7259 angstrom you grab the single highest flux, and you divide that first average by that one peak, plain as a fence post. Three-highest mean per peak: 1.04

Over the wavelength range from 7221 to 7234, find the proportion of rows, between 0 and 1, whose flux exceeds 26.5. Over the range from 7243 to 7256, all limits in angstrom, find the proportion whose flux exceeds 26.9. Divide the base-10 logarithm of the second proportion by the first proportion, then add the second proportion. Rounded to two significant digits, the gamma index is -0.11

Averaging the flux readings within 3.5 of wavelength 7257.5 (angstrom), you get 26.3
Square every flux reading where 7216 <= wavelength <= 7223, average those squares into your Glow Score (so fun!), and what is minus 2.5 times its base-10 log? -7.22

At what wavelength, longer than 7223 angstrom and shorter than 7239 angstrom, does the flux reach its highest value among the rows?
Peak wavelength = 7235.11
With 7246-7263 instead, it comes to 7248.45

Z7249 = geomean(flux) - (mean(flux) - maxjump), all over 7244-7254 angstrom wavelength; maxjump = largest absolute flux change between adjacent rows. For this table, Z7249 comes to 2.9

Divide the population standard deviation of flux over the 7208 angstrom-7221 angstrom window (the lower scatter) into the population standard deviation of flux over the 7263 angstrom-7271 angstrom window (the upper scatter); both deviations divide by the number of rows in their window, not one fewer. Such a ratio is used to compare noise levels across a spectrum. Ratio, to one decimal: 1.0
